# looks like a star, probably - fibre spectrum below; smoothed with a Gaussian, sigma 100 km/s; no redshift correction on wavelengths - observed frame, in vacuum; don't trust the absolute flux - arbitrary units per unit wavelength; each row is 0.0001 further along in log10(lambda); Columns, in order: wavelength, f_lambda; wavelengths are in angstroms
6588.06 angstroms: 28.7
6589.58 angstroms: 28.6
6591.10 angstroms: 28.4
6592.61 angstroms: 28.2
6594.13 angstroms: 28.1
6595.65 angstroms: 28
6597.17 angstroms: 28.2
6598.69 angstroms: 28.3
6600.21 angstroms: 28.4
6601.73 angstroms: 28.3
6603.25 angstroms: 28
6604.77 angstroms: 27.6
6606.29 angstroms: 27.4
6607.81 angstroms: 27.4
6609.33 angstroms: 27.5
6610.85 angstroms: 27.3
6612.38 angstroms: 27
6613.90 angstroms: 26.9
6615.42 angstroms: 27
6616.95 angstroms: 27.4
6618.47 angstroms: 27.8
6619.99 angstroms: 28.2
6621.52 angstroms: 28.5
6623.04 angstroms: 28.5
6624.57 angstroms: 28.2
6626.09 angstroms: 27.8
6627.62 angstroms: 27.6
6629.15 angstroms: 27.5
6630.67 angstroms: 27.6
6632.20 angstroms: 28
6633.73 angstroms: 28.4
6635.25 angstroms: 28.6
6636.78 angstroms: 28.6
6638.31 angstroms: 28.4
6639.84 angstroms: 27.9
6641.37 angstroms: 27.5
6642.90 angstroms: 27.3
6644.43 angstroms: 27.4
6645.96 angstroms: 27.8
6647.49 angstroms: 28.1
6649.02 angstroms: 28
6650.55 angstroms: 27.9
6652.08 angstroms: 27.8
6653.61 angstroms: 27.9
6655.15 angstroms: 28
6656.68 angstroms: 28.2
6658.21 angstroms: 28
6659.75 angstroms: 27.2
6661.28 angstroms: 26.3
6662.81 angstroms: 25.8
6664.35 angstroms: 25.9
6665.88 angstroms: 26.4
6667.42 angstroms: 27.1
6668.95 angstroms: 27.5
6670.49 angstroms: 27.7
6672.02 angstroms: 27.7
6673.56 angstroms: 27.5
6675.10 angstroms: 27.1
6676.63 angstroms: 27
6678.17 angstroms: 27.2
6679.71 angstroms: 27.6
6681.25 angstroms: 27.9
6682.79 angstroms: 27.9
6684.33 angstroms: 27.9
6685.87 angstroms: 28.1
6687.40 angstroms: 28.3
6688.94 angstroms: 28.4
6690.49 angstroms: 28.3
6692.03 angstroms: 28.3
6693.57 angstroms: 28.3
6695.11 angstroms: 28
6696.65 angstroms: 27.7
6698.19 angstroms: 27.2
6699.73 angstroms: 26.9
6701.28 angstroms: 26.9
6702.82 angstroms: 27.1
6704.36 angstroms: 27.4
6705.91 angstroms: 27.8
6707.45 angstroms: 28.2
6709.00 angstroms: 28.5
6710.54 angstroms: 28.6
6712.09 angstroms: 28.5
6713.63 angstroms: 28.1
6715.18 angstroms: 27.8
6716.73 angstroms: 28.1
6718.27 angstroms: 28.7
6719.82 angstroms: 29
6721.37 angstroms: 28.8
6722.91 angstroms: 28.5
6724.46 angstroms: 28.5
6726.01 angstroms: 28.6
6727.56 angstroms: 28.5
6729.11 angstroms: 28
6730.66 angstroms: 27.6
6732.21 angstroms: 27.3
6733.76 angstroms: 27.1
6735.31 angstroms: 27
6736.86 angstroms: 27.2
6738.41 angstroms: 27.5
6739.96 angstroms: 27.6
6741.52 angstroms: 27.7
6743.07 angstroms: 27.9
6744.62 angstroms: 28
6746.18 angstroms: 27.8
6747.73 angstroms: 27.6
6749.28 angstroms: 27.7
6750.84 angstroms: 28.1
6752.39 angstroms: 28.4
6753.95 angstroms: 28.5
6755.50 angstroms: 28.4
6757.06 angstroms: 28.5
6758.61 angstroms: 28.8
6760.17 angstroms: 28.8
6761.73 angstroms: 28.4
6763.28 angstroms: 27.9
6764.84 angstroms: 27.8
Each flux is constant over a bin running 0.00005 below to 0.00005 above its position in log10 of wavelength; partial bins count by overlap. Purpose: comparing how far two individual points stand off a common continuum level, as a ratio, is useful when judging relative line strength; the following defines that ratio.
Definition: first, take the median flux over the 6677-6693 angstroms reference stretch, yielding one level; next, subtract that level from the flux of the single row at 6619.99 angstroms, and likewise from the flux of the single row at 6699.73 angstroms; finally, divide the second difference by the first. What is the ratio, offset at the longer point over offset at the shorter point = -5.5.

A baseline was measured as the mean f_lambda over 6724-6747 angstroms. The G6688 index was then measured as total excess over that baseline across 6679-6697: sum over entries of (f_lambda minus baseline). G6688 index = 4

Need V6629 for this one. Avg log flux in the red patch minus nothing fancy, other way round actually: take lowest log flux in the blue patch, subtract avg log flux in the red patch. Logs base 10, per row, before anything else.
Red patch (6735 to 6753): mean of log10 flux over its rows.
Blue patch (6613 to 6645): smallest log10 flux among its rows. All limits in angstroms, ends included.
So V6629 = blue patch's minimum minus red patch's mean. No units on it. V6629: -0.013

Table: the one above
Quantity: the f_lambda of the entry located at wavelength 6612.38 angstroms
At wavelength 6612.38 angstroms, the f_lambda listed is 27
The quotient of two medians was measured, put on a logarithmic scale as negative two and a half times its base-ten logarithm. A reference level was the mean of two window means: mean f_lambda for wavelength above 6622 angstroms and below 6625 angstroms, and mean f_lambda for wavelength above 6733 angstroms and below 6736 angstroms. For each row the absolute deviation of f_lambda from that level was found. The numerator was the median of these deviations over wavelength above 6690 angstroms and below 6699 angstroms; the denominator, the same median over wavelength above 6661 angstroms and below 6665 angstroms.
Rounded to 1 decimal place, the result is 1.3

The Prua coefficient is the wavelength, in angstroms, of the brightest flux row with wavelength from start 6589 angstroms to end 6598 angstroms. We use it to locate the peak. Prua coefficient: 6589.58 angstroms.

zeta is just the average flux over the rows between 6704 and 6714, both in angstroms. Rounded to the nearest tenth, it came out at 28.2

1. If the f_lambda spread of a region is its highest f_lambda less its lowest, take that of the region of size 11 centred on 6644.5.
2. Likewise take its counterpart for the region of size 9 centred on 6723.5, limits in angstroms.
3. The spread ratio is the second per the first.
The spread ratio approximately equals 0.6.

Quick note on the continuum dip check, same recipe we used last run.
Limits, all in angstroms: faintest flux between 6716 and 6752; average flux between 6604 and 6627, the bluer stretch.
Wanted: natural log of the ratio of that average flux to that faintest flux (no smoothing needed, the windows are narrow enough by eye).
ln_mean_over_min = 0.023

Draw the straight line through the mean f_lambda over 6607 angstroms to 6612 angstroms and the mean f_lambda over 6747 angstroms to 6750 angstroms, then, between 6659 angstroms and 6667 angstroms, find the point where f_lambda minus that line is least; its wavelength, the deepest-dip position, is 6662.81 angstroms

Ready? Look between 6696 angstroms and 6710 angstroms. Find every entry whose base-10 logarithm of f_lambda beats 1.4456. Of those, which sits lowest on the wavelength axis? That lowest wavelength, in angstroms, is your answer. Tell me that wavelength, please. 6707.45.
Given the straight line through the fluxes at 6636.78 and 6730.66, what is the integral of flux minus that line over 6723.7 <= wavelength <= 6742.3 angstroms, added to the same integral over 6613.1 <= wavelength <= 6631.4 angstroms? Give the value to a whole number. -16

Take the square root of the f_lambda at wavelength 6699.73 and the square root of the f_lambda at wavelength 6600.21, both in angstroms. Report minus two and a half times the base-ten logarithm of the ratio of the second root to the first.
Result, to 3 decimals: -0.029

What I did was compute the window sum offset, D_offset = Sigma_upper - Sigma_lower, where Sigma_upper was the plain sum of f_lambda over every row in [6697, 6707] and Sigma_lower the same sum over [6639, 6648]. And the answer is -2.7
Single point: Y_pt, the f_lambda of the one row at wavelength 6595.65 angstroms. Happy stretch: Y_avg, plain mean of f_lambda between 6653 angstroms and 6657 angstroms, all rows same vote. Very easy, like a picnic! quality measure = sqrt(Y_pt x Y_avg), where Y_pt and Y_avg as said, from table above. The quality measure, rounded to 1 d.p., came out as 28.0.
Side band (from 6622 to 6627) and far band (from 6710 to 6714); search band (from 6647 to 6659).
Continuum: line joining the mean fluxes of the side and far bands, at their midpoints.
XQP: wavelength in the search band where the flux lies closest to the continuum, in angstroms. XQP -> 6656.68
